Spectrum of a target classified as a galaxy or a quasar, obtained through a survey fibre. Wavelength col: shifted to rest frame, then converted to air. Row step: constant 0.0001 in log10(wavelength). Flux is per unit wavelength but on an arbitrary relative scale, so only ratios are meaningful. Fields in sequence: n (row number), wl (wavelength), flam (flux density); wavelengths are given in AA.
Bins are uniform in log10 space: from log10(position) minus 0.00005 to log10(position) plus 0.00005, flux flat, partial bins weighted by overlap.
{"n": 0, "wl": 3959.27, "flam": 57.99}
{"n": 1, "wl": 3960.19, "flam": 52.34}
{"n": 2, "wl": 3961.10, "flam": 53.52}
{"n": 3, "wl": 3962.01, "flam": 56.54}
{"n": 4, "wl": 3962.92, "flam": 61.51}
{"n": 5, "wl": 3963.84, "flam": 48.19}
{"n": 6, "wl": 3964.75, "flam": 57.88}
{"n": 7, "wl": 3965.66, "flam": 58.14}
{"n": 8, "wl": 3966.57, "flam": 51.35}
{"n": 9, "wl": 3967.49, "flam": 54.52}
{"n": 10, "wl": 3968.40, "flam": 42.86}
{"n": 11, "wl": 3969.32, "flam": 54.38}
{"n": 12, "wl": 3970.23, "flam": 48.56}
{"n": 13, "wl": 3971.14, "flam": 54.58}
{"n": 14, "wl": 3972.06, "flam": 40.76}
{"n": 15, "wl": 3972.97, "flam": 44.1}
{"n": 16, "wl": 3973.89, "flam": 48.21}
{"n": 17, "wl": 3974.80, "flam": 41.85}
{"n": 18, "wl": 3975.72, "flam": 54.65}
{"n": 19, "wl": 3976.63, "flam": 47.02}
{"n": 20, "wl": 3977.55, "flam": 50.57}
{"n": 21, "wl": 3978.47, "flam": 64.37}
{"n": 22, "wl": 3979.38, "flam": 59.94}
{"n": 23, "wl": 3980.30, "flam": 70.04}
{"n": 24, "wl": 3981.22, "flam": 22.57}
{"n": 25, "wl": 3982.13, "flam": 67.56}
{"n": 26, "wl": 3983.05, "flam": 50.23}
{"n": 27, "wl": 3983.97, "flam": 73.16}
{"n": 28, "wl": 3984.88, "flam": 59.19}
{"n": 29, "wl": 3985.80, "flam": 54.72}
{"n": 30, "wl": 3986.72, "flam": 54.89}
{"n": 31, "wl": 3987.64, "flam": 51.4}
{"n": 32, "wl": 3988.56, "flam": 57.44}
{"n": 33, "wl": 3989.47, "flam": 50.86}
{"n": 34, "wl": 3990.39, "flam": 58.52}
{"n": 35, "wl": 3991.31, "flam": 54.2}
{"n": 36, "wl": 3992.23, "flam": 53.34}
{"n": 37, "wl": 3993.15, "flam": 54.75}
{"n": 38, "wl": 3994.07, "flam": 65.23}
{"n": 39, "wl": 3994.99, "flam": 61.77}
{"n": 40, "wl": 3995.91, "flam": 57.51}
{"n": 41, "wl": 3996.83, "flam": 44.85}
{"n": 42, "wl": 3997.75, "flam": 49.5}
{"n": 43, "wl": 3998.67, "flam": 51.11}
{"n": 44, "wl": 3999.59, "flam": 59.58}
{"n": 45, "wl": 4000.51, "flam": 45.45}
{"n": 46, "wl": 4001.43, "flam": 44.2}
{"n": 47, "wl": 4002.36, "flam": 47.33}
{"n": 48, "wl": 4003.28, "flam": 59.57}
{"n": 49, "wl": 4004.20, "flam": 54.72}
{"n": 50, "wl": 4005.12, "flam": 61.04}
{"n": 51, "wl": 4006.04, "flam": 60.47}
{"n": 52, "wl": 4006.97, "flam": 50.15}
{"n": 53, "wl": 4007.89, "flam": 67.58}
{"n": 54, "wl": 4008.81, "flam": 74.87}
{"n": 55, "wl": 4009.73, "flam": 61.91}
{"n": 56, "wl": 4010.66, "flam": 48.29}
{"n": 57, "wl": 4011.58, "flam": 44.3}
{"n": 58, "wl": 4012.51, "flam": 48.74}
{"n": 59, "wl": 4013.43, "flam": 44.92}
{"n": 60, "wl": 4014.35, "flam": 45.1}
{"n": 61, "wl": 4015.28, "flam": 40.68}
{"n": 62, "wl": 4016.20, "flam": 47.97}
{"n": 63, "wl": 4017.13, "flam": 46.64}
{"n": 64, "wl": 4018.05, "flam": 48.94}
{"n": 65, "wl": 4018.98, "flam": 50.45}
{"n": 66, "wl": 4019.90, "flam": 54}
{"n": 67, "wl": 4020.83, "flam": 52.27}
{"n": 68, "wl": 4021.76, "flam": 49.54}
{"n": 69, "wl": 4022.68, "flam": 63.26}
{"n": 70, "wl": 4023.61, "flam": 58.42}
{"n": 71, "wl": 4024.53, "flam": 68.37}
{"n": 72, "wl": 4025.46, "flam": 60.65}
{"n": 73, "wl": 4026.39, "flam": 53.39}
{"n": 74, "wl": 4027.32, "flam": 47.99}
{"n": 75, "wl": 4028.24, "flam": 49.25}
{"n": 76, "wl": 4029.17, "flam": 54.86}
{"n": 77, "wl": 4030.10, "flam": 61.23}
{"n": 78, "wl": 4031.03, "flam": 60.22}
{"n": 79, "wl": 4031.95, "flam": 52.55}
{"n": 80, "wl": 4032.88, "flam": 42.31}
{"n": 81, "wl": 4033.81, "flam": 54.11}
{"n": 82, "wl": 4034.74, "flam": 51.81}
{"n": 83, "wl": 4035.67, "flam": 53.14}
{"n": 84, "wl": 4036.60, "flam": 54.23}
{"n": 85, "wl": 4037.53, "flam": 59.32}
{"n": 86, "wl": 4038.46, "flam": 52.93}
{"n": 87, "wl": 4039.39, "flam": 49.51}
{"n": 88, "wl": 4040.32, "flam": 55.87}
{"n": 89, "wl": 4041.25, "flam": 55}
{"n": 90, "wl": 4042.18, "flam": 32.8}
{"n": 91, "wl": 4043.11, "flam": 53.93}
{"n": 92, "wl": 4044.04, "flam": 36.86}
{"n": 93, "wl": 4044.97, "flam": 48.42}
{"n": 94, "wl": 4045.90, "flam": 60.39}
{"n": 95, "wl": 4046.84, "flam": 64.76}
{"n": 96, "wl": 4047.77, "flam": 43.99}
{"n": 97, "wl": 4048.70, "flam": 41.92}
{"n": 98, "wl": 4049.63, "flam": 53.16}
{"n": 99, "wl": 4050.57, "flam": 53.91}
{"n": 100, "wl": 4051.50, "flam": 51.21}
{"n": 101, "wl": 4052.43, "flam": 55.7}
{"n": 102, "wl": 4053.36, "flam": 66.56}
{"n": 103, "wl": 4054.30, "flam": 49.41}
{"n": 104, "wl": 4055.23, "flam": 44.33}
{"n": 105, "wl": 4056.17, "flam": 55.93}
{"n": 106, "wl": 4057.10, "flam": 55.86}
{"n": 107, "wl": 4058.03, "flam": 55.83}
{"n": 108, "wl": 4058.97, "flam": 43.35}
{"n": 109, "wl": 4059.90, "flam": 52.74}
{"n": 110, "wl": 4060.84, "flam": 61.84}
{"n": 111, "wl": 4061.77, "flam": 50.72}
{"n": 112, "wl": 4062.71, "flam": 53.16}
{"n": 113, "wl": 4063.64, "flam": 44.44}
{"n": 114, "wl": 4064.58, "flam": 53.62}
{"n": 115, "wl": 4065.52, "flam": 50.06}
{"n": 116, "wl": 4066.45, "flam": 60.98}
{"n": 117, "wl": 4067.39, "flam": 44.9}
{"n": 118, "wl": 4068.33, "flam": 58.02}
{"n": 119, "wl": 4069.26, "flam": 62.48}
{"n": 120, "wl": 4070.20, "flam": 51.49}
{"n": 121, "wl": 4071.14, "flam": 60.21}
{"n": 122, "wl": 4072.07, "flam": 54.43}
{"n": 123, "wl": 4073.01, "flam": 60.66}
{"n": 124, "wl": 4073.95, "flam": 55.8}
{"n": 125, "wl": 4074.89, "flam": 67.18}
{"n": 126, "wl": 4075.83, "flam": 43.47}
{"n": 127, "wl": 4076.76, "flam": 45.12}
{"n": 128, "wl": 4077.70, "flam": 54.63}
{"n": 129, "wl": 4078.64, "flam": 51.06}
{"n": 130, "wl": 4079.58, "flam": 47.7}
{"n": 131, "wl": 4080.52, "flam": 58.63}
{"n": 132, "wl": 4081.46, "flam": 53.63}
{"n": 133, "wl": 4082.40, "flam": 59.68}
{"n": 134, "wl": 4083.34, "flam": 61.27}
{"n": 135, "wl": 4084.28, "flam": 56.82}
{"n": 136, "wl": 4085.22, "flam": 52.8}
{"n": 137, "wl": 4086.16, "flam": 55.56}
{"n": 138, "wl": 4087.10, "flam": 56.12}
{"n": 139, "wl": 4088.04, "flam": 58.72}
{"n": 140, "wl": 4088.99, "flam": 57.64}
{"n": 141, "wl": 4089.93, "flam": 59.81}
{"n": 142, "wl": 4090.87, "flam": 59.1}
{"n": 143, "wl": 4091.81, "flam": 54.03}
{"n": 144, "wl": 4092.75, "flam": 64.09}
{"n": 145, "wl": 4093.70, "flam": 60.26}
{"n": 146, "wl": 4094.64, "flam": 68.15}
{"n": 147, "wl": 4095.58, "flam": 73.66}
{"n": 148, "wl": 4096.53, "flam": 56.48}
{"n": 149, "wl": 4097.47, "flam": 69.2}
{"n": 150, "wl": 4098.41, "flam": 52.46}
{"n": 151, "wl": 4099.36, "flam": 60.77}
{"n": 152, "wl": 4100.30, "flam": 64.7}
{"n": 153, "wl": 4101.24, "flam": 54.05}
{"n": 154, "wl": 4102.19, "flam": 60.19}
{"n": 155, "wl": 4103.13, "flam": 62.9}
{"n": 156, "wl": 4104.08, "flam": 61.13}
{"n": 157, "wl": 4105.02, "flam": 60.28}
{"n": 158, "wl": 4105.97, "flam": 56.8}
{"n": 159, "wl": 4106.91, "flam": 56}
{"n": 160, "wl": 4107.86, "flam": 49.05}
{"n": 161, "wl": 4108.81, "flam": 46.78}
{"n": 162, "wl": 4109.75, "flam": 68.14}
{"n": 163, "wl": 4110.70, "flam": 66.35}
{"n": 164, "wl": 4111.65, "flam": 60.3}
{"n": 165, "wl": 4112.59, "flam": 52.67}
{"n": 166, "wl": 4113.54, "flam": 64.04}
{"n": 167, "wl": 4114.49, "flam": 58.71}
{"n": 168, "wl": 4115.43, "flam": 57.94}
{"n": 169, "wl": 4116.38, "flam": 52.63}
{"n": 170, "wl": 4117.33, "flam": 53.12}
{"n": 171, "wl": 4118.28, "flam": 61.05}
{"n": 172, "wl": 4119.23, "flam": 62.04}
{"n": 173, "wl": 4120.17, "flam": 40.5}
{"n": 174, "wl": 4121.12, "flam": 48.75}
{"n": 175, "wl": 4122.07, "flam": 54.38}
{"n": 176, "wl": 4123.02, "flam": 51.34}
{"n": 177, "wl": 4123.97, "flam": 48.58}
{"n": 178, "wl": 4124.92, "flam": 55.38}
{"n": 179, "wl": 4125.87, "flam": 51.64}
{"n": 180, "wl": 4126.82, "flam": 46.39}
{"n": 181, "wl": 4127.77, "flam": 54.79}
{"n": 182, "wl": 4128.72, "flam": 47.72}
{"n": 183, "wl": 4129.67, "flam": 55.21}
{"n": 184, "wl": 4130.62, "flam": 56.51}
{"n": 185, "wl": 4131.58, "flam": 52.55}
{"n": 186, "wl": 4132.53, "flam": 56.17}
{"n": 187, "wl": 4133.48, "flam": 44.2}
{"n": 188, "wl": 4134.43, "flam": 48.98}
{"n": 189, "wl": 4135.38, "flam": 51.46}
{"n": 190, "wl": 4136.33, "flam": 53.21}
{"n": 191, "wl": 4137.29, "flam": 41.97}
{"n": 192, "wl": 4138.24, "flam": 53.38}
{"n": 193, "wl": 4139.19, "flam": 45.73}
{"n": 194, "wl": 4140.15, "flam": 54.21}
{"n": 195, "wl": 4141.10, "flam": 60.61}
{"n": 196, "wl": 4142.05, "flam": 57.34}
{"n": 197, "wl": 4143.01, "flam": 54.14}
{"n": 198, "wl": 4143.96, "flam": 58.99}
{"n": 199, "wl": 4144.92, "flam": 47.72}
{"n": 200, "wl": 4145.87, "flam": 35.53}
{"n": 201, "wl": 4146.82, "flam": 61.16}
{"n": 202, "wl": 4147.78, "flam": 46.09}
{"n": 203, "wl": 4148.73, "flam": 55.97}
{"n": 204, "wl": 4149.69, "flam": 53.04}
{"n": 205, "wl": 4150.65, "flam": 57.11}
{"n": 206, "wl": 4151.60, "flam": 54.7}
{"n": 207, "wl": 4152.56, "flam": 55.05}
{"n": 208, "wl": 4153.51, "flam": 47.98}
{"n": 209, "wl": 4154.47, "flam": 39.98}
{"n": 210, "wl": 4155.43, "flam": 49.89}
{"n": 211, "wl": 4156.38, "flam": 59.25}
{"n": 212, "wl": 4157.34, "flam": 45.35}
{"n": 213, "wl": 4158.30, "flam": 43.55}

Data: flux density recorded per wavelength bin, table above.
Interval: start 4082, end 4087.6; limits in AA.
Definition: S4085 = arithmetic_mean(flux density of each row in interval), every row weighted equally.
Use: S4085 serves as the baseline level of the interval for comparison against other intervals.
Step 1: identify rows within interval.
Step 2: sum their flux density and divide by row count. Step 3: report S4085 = 57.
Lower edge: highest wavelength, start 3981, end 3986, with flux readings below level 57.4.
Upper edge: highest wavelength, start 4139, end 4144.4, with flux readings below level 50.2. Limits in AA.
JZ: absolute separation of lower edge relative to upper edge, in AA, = 153.4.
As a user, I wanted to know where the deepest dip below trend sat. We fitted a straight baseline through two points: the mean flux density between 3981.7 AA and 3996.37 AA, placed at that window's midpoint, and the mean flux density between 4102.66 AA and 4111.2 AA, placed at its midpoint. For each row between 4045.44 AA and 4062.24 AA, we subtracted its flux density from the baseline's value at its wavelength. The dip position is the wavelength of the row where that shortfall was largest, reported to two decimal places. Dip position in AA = 4048.70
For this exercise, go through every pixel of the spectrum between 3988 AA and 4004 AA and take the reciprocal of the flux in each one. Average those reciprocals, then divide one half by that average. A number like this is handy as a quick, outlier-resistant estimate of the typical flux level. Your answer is 26.6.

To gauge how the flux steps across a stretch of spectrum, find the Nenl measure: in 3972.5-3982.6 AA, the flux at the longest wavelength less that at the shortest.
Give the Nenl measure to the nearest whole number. 23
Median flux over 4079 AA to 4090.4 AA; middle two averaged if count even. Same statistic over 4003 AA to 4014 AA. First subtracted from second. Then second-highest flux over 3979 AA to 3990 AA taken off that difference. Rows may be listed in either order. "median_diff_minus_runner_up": -70.1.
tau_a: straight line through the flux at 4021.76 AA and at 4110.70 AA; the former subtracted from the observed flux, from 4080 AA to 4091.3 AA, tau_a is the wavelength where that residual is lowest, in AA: 4085.22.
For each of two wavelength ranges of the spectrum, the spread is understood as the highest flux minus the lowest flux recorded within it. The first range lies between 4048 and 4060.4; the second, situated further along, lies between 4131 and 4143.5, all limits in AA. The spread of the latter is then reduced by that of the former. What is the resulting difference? -6.0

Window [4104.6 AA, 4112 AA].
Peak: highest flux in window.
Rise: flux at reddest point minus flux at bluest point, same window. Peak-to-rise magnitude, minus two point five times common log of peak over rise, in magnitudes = -8.83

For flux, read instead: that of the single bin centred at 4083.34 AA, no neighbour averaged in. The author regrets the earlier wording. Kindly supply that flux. 61.27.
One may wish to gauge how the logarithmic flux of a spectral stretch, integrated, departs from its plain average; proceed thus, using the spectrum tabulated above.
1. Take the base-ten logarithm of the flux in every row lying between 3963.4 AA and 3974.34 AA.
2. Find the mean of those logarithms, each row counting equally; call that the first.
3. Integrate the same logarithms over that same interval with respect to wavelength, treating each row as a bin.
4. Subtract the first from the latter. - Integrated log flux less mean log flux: 16.9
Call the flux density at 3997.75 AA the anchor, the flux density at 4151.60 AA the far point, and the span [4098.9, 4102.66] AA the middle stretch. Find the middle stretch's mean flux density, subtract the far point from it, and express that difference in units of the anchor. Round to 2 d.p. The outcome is 0.11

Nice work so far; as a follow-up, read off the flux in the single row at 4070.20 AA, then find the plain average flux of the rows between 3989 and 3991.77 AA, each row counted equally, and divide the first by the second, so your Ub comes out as 0.94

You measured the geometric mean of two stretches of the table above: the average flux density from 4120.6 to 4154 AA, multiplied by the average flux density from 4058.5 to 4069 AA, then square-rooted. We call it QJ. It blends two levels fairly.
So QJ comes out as 52.1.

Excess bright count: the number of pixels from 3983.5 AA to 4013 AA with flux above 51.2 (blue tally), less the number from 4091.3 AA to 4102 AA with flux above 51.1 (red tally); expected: 10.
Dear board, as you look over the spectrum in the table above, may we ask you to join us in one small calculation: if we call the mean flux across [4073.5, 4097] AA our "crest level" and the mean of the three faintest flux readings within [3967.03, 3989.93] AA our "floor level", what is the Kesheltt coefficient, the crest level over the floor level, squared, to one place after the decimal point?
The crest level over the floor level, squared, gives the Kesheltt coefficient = 2.7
